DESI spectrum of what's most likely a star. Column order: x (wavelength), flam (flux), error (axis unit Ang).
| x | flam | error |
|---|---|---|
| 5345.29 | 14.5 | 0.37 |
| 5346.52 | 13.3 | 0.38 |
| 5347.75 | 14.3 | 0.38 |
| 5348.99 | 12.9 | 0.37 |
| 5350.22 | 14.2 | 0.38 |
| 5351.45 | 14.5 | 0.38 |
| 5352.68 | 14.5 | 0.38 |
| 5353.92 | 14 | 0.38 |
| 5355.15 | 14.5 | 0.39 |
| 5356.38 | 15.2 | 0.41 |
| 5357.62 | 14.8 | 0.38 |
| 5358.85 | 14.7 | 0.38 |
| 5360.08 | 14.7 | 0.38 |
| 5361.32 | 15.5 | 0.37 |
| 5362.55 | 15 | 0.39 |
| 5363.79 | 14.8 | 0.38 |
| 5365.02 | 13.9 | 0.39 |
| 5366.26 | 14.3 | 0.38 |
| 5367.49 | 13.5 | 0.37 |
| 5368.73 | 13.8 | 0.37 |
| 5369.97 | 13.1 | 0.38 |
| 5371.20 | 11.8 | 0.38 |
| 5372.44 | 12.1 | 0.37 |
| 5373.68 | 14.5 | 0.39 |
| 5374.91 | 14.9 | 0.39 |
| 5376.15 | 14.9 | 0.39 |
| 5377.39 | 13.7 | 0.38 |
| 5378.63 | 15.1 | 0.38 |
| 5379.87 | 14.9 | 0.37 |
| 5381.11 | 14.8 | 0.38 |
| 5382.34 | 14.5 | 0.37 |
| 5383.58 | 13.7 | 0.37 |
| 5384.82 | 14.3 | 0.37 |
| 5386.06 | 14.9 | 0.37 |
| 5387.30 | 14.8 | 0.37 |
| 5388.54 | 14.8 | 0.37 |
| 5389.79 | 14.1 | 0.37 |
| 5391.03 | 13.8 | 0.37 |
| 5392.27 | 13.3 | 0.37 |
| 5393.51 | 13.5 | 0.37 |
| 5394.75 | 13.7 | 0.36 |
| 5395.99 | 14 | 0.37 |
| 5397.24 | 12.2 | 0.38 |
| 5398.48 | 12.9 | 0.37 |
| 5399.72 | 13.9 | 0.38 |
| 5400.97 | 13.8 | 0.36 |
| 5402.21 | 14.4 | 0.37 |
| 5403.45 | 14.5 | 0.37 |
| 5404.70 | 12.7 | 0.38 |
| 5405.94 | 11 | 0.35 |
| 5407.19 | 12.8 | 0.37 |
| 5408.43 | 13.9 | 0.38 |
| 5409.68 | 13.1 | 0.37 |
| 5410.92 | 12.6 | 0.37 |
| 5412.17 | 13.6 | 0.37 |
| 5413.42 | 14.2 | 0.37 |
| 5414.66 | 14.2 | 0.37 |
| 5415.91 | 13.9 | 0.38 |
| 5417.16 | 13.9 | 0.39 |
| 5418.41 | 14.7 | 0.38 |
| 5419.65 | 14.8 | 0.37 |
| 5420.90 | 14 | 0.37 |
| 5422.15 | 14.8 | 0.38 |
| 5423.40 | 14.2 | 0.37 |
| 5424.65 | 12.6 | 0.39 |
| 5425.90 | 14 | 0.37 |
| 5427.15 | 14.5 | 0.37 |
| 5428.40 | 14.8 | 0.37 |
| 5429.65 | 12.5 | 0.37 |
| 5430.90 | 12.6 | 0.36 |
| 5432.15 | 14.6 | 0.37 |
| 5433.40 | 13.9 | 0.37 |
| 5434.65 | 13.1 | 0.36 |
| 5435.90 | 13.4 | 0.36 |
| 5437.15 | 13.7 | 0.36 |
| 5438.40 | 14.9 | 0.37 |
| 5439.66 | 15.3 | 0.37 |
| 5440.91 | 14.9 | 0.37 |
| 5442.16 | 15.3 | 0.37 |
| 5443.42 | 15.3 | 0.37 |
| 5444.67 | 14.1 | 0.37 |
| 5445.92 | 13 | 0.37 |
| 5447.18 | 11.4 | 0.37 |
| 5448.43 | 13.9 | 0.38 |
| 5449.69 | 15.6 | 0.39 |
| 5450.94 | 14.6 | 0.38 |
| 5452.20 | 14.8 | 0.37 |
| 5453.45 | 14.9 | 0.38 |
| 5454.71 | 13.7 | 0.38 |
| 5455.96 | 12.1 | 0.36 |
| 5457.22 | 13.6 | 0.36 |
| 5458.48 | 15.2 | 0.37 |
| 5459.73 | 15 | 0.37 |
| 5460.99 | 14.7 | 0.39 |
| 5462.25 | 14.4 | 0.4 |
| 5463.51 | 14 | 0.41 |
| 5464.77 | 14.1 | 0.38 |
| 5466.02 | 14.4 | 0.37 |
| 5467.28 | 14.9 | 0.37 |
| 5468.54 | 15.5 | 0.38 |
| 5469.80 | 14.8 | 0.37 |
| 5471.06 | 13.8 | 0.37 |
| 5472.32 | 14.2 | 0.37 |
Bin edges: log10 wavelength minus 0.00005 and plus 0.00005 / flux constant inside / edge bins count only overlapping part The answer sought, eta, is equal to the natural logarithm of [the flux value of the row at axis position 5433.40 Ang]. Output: 2.63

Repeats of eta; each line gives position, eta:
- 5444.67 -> 2.65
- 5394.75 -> 2.62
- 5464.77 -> 2.65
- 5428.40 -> 2.69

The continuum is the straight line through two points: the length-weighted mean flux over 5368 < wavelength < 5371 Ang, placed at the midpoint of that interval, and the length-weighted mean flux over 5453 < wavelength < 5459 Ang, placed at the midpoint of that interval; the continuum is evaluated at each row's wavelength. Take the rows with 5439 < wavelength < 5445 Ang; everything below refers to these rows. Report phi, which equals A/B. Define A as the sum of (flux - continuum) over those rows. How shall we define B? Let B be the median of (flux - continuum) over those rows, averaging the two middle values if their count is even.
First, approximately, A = 6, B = 1.6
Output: 4.0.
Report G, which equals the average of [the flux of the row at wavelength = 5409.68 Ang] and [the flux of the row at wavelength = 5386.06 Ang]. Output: 14.0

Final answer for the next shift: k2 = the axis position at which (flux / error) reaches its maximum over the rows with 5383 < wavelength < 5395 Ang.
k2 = 5386.06 Ang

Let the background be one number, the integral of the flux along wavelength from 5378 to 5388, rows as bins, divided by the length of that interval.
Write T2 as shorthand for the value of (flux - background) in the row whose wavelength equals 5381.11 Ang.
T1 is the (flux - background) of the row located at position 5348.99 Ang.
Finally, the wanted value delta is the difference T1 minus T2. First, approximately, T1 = -1.7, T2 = 0.17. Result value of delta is -1.9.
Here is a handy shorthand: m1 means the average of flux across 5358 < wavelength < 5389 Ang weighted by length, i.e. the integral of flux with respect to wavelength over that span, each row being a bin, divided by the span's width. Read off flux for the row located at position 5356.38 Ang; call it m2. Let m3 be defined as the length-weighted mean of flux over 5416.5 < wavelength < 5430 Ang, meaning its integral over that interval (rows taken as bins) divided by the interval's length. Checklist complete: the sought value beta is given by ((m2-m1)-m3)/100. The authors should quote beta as -0.132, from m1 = 14.3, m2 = 15.2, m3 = 14.1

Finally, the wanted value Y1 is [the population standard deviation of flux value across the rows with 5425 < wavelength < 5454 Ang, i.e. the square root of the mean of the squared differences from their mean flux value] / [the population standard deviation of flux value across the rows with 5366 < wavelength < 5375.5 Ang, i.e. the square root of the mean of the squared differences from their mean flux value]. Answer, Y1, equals 1.0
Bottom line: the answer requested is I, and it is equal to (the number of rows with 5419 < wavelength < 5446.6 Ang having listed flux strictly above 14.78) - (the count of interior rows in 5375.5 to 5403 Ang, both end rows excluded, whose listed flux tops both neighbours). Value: 4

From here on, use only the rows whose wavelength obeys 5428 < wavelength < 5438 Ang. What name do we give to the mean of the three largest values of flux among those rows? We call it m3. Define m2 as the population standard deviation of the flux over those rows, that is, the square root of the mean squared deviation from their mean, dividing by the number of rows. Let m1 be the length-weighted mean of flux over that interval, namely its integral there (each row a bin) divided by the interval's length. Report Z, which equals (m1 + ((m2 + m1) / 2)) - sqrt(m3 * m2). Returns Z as 17.4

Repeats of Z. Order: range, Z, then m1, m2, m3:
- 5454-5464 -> 17.9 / 14.1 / 0.93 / 15.0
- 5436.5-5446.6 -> 18.7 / 14.5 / 0.81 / 15.3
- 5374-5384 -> 19.3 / 14.6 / 0.52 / 15.0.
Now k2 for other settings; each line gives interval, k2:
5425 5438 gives 5428.40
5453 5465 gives 5458.48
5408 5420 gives 5419.65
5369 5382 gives 5379.87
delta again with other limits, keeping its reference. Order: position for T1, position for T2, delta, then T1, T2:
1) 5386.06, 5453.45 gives 0.0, 0.3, 0.27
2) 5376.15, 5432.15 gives 0.3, 0.3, -0.03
